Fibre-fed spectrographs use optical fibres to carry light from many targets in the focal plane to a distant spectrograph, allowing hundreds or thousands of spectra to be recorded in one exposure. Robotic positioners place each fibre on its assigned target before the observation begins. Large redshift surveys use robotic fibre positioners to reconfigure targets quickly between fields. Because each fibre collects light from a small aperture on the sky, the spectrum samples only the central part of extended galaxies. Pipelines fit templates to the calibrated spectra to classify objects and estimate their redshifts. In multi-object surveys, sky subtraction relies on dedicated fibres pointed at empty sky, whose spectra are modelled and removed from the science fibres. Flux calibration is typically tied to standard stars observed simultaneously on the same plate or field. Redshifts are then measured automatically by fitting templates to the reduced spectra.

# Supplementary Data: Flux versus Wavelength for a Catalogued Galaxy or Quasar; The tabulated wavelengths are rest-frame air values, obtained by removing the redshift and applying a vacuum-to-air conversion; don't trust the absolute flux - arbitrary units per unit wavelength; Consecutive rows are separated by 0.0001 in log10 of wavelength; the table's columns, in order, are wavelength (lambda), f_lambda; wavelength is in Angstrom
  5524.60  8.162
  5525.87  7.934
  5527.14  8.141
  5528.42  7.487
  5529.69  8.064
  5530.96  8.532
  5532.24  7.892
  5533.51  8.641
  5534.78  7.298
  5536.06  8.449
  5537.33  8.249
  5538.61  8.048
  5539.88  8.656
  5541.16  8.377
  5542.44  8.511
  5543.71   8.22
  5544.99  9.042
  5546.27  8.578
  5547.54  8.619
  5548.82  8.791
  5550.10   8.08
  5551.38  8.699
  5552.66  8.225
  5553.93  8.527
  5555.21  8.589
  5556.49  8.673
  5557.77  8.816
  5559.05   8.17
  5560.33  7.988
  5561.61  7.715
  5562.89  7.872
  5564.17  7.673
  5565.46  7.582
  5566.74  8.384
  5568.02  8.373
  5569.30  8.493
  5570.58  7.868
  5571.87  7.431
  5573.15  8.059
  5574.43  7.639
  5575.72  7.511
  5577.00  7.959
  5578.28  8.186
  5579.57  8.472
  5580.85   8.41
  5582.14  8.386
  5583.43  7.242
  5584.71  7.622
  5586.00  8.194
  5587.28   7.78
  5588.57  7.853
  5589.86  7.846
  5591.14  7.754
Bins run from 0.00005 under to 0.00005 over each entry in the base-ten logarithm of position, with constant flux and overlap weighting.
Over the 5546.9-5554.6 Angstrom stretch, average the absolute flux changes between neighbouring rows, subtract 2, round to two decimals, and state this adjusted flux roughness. -1.54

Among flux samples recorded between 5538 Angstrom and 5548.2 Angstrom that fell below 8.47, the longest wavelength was 5543.71 Angstrom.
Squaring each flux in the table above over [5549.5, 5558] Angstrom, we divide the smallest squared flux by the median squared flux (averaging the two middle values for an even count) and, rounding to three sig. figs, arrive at 0.885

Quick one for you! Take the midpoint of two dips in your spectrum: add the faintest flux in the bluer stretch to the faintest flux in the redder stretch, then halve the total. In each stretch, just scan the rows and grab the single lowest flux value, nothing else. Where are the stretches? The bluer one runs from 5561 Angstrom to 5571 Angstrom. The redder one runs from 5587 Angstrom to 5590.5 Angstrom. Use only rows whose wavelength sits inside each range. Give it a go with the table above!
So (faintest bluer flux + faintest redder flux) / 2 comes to 7.68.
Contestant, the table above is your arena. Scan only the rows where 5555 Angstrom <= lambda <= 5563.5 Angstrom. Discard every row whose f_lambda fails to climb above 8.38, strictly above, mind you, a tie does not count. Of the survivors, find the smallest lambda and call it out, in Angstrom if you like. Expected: 5555.21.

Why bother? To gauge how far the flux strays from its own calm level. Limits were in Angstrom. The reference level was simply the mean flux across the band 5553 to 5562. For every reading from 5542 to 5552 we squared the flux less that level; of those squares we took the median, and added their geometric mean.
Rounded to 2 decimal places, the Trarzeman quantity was 0.15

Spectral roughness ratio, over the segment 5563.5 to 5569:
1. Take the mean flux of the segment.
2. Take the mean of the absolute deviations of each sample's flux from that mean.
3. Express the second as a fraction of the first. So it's 0.047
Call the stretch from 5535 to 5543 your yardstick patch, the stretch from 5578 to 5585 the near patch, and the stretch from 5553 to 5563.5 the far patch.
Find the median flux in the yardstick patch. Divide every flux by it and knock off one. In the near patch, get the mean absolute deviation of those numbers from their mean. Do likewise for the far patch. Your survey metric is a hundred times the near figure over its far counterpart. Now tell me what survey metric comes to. 116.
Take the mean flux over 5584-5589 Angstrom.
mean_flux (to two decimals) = 7.86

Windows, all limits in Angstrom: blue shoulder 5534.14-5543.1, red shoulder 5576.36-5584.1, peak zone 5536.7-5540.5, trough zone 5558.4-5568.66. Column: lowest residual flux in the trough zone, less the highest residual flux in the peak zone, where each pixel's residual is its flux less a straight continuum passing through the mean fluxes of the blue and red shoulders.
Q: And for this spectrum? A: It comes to -1.0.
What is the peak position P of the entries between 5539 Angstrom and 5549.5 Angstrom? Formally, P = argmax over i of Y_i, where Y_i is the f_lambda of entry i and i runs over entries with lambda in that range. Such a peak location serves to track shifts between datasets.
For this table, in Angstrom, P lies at 5544.99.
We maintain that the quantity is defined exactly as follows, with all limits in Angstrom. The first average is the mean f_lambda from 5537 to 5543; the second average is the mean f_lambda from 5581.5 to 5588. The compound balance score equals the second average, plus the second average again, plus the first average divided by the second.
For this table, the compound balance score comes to 16.8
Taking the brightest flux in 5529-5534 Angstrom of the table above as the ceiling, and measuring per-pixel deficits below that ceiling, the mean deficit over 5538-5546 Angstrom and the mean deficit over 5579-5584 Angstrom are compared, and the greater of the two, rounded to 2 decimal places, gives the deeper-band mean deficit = 0.51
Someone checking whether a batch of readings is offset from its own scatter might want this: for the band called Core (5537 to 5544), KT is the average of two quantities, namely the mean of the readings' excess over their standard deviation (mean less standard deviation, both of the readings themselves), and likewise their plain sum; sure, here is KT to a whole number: 29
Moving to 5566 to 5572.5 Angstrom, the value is 24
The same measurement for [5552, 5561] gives 34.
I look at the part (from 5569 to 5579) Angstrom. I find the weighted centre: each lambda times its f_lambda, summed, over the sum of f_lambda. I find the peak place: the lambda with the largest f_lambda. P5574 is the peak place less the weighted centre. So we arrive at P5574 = -4.5 Angstrom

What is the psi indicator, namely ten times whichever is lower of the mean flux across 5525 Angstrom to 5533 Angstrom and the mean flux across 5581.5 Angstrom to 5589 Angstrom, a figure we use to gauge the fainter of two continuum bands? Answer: 78.5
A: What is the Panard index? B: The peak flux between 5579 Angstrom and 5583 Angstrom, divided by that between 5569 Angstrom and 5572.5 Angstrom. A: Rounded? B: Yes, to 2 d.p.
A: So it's 1.00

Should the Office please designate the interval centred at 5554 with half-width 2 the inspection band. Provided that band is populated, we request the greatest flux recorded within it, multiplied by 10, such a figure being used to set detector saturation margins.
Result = 86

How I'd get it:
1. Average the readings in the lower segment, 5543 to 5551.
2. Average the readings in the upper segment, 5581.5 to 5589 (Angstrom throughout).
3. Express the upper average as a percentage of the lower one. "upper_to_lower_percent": 91.7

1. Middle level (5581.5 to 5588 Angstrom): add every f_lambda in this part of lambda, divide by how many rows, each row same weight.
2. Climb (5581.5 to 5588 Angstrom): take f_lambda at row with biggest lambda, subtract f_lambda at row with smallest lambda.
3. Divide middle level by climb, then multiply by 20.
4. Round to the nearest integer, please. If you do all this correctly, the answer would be -259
